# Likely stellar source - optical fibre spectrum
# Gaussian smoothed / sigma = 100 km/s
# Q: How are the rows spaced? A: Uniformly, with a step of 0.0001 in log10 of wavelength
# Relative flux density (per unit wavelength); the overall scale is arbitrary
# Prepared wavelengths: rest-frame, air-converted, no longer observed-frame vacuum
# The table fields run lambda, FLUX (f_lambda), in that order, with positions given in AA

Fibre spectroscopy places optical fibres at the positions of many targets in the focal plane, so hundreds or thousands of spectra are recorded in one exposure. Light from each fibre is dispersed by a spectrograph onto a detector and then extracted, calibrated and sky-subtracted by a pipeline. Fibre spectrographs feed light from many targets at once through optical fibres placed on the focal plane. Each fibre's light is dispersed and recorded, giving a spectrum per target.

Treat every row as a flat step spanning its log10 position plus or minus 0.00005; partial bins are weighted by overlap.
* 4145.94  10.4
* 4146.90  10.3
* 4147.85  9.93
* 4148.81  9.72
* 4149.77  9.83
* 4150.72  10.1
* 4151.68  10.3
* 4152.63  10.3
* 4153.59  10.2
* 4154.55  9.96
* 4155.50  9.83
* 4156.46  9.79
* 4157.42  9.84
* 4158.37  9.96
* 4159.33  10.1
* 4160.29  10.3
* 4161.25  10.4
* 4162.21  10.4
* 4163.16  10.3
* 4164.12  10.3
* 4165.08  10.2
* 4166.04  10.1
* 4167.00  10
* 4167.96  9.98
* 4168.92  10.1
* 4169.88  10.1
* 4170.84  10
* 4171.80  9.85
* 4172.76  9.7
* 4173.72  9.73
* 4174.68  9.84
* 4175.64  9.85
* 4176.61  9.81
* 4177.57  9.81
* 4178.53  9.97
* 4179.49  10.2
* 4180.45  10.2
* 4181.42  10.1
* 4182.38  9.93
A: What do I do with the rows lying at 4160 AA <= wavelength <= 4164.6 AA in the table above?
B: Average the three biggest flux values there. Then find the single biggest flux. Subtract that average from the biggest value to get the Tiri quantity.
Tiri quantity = 0.03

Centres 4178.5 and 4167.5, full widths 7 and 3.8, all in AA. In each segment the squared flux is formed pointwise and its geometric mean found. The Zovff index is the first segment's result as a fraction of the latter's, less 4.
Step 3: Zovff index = -3.01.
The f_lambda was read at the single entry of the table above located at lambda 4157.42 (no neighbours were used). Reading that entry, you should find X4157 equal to 9.84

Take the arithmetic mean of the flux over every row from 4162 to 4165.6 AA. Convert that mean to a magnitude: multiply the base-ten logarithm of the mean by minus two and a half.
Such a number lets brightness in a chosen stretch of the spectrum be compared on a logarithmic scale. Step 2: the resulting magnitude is -2.53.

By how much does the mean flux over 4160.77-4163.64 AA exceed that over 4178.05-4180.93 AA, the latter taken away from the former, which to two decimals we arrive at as 0.24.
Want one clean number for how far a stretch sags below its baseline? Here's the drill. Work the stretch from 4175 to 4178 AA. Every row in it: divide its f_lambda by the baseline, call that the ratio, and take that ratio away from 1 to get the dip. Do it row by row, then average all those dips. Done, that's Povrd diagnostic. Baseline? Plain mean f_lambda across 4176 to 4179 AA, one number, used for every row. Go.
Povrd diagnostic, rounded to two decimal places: 0.00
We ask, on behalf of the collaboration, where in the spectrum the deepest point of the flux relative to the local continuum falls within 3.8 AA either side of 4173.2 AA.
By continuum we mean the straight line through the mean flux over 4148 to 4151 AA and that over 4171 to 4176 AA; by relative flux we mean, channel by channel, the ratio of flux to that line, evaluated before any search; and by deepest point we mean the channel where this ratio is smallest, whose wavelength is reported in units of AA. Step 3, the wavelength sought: 4172.76 AA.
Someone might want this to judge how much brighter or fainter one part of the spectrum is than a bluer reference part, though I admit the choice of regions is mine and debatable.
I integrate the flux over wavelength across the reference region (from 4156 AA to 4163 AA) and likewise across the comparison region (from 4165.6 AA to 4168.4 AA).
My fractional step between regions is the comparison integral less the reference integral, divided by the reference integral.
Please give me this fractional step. -0.6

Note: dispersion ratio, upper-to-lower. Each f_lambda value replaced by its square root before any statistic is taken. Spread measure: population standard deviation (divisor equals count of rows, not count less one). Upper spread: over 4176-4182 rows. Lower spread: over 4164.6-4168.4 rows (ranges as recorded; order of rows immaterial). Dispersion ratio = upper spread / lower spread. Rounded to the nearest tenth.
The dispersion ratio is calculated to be 1.9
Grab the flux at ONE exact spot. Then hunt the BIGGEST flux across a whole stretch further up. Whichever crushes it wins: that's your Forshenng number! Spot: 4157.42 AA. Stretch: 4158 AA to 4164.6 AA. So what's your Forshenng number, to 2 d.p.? 10.40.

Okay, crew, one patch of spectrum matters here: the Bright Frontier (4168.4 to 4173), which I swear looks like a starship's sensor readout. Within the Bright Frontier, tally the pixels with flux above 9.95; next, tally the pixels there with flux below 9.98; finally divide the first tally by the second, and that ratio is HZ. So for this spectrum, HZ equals 1.5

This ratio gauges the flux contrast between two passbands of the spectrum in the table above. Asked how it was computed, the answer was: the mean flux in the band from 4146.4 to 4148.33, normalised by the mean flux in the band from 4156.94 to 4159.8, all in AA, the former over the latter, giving 1.01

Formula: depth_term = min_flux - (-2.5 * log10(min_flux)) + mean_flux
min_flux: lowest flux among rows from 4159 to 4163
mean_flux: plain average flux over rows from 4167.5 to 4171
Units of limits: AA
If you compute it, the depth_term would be 22.7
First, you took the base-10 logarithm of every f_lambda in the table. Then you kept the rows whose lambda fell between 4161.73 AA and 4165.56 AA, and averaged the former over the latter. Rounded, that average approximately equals 1.01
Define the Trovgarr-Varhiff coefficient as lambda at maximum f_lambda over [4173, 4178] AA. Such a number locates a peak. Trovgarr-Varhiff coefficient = 4175.64 AA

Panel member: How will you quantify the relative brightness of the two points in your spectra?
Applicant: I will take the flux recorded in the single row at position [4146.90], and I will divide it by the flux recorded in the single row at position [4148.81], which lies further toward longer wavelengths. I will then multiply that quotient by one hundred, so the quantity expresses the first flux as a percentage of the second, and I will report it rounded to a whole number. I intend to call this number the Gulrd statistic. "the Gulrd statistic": 106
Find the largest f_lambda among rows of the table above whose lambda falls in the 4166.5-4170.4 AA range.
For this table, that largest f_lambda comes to 10.1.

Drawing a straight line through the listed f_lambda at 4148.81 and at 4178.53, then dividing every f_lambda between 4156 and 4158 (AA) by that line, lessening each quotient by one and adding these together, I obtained 0.005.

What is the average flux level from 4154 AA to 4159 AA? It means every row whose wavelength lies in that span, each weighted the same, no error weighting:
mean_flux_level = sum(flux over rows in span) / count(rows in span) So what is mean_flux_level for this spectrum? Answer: 9.9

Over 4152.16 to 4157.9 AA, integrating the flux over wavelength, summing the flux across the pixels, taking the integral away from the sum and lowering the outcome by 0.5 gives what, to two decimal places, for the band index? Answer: 2.09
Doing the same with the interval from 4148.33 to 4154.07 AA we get 2.17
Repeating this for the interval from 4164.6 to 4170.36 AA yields 1.94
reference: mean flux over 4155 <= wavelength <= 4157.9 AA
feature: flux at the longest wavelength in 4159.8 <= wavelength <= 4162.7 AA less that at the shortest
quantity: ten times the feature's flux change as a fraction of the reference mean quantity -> 0.10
